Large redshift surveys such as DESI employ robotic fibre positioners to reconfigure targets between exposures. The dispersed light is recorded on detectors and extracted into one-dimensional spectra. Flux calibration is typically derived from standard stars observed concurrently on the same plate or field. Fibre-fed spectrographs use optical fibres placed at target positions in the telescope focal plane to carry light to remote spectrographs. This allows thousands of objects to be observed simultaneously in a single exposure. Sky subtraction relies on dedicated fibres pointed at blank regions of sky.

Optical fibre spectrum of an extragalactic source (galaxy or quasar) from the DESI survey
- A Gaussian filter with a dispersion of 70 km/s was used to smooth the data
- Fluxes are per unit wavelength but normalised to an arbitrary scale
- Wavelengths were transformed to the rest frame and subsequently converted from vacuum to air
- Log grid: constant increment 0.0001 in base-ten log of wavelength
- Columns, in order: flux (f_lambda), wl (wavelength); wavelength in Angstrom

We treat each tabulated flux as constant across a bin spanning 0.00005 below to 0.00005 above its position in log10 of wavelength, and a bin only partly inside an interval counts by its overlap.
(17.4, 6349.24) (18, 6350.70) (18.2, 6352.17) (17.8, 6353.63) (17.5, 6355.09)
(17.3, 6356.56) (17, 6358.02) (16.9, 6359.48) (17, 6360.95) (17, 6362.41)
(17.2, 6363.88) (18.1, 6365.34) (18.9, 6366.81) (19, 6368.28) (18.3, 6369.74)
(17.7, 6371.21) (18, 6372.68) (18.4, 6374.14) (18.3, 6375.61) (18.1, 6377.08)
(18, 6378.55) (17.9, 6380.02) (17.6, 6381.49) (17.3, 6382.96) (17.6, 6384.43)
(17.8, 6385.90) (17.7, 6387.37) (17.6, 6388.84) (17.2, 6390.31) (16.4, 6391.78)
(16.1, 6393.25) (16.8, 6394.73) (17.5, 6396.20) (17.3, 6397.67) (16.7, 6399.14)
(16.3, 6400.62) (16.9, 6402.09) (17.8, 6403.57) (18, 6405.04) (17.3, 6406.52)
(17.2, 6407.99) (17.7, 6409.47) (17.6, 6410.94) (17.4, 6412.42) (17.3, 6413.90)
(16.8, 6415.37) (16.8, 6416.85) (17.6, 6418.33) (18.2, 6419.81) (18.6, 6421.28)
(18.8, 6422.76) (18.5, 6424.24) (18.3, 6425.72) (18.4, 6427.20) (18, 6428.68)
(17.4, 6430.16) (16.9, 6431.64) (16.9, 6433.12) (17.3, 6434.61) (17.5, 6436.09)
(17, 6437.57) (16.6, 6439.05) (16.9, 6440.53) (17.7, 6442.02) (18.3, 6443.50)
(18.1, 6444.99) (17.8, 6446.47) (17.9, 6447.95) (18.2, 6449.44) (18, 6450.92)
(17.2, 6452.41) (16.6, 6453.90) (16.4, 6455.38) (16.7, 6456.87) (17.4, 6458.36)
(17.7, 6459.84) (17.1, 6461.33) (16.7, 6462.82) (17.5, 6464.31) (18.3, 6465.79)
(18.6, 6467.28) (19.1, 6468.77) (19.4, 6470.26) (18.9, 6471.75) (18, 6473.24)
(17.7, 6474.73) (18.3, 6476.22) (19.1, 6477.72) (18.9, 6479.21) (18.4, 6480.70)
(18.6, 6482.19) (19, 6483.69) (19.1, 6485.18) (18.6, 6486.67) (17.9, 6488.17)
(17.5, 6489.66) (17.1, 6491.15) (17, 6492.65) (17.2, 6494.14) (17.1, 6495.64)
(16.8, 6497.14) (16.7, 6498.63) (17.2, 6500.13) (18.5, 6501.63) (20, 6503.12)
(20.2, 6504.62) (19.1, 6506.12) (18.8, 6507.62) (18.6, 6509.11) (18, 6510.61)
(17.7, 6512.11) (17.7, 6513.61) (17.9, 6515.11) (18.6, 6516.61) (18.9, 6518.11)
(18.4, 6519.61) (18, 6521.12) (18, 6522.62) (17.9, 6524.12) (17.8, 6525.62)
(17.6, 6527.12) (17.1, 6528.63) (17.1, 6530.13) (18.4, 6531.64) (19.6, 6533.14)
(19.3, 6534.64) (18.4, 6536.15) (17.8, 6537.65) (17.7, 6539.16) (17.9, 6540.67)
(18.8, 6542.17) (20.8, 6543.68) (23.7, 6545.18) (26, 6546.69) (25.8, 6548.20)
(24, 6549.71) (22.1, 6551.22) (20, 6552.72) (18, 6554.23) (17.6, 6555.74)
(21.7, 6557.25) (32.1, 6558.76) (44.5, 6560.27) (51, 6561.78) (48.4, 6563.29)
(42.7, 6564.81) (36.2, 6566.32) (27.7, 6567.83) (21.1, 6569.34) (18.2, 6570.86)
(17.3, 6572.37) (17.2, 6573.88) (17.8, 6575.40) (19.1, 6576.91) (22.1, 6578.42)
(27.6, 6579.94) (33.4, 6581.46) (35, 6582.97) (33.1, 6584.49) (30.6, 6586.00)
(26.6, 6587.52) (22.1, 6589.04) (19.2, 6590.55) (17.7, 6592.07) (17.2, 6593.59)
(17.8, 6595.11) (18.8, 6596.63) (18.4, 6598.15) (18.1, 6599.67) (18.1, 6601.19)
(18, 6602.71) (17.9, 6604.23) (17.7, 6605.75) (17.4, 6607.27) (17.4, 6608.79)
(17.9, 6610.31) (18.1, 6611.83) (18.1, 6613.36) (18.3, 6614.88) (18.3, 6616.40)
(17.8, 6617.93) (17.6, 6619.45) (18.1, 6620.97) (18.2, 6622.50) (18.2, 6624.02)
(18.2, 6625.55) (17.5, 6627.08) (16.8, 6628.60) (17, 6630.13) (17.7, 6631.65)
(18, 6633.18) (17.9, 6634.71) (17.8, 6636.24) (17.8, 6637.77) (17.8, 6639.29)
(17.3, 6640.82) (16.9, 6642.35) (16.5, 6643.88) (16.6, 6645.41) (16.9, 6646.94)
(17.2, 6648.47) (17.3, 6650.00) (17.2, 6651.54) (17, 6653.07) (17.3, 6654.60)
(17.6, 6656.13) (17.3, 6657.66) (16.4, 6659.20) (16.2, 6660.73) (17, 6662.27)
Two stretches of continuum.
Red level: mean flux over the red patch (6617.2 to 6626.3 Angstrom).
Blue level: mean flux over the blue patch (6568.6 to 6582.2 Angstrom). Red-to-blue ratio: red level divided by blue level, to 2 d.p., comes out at 0.84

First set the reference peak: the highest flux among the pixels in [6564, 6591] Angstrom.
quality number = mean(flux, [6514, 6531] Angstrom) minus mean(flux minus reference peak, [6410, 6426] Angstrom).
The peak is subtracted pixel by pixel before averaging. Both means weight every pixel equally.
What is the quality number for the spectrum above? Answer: 42.8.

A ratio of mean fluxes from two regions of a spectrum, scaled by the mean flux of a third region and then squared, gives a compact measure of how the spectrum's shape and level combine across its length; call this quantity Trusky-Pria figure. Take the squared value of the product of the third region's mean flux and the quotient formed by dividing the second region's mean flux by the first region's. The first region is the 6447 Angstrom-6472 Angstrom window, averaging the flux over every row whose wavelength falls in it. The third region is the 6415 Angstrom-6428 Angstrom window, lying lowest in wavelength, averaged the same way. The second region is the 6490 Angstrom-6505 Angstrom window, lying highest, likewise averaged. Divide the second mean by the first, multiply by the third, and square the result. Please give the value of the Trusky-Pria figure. 325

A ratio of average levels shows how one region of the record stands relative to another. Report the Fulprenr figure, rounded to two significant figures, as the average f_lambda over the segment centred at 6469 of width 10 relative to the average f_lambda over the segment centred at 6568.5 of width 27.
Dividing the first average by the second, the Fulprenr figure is 0.65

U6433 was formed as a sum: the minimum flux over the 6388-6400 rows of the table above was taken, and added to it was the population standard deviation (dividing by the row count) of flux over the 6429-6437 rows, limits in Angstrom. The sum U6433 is 16.4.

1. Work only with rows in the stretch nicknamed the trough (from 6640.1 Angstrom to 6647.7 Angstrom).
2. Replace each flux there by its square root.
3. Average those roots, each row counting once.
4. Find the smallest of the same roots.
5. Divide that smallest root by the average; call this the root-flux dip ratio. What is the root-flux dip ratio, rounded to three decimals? 0.990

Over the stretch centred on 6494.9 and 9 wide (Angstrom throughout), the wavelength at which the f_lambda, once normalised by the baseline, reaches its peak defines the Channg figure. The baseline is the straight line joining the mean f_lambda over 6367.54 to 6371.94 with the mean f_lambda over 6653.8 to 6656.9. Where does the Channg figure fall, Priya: 6494.14 Angstrom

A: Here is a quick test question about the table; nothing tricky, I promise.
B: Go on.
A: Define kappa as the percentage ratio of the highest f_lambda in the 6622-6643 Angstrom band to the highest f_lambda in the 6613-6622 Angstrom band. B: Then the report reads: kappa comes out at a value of 99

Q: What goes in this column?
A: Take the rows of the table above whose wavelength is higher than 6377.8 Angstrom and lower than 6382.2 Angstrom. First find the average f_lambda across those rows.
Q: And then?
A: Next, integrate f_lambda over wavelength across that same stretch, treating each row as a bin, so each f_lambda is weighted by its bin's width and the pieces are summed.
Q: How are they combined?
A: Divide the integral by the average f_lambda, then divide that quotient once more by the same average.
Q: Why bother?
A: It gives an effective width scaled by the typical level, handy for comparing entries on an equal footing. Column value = 0.247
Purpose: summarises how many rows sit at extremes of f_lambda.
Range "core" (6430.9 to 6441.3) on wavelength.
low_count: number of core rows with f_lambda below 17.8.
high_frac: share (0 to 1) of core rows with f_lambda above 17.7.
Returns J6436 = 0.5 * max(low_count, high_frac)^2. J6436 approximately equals 24.5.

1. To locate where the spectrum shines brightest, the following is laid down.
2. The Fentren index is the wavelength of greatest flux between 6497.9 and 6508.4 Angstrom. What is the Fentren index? 6504.62 Angstrom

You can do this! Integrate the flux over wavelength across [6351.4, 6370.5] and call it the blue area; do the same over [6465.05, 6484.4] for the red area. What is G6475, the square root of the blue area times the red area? 349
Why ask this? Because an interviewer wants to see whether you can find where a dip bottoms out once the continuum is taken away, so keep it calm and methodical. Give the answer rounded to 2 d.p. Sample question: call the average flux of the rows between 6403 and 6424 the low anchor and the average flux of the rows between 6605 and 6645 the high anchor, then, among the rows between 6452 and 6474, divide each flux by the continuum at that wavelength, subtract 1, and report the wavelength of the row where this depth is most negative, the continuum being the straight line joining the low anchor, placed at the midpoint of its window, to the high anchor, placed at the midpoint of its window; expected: 6455.38 Angstrom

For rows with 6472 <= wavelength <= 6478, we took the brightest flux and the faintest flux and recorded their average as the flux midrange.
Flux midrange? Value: 18.4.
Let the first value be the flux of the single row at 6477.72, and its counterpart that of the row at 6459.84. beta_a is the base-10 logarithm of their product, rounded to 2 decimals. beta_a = 2.53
